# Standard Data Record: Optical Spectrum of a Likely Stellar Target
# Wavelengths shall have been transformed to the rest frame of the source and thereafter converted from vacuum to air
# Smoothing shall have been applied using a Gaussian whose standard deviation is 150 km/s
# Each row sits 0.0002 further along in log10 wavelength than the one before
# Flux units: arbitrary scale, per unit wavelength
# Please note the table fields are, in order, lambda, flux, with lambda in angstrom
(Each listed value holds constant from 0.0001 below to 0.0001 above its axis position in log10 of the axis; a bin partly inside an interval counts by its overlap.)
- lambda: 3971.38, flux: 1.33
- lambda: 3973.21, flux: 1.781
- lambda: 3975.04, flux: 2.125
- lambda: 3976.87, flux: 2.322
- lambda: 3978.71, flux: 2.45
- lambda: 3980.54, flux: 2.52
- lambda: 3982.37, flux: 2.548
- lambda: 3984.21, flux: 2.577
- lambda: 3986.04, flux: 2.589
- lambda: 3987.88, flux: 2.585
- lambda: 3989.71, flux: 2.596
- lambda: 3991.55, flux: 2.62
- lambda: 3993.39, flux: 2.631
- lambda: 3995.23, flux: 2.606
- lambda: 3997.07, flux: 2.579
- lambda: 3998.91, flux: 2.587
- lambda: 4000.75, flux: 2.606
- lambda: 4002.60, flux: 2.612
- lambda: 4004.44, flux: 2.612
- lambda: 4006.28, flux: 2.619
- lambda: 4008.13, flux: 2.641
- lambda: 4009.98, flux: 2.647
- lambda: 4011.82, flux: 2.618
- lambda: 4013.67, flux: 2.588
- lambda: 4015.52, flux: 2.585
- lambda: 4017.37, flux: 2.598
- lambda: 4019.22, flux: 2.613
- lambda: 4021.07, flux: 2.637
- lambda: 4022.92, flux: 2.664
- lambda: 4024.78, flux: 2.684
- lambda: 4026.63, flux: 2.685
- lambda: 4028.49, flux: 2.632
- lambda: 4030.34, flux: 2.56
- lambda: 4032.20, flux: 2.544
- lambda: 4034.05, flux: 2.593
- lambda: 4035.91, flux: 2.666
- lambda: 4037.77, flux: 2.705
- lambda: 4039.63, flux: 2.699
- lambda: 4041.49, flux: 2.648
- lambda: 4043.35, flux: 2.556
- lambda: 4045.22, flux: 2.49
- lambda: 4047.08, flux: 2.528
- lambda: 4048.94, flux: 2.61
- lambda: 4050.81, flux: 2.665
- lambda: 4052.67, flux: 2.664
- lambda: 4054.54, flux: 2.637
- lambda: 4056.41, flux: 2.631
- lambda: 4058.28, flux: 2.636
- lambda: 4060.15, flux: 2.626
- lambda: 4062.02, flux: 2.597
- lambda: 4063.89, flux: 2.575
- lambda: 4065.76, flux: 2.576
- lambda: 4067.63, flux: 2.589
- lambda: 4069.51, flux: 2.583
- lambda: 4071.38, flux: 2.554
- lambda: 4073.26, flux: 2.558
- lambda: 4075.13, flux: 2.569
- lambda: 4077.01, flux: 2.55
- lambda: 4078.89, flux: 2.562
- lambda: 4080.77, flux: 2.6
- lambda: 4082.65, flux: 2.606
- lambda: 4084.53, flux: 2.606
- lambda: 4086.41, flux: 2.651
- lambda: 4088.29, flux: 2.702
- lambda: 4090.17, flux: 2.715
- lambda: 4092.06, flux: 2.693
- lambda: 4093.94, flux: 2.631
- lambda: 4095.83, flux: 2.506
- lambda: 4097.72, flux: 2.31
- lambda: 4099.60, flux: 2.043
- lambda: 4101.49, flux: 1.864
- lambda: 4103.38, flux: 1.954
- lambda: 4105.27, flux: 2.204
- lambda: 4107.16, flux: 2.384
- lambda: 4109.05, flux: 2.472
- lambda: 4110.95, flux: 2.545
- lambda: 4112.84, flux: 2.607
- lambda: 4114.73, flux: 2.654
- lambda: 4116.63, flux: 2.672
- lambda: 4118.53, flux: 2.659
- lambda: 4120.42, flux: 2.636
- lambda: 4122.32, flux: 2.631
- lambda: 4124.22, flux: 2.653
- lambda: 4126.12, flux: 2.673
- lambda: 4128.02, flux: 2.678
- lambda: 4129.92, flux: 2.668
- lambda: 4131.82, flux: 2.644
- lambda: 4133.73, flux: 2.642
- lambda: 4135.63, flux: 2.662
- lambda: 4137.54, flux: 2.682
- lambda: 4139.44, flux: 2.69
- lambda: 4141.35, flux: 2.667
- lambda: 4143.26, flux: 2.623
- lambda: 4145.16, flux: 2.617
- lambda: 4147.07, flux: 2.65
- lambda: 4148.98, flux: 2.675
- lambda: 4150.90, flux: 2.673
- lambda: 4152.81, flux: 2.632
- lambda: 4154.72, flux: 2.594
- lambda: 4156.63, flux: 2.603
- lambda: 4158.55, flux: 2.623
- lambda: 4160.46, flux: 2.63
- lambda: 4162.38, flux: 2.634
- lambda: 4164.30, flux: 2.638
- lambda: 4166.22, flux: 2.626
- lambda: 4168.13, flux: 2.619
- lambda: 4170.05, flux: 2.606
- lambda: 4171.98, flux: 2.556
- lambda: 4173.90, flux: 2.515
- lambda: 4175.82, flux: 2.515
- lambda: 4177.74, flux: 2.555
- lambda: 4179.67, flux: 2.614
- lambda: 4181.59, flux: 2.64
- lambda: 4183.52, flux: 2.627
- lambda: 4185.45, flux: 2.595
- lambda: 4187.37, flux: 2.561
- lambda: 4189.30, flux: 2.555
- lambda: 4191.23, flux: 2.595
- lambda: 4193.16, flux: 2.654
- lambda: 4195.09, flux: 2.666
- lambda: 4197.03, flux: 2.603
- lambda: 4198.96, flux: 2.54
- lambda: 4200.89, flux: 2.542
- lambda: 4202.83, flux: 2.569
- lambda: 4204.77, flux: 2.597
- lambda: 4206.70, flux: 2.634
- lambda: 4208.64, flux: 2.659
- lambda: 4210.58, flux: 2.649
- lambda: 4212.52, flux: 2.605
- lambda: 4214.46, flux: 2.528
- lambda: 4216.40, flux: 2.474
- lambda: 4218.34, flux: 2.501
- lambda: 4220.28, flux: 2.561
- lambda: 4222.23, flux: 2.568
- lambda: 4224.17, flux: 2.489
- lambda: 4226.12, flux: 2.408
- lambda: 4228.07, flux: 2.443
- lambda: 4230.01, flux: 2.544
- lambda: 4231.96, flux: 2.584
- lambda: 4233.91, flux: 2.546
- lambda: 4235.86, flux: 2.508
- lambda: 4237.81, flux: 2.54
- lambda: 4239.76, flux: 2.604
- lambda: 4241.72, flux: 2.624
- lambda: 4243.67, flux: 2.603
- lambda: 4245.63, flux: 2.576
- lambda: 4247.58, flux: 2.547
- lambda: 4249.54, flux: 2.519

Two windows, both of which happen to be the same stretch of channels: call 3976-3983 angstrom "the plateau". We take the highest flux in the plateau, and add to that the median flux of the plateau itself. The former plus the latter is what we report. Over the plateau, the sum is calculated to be 5.03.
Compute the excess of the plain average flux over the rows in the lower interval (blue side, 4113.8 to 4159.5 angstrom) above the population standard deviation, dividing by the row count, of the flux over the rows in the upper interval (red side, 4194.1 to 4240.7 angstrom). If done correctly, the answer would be 2.585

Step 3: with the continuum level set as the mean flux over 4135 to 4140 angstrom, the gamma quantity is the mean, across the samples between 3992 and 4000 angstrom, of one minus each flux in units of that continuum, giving 0.029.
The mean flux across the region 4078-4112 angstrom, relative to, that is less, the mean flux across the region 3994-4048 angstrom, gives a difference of -0.17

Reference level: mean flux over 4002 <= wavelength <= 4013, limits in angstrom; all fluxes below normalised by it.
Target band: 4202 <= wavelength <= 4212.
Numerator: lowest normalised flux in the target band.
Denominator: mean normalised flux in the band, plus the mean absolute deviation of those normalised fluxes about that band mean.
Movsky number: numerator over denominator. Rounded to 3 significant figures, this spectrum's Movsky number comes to 0.969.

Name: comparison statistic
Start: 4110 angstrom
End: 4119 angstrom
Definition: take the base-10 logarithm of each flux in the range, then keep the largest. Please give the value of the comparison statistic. 0.427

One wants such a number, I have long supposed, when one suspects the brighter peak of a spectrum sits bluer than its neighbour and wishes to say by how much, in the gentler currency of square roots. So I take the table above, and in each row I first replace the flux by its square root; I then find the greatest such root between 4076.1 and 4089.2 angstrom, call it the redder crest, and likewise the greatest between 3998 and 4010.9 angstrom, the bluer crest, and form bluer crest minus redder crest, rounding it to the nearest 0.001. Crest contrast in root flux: -0.017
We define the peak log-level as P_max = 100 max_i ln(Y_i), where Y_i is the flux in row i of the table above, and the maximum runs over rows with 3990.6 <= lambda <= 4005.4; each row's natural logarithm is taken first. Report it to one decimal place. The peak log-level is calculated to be 96.7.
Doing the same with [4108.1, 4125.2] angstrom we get 98.3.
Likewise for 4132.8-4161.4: 99.0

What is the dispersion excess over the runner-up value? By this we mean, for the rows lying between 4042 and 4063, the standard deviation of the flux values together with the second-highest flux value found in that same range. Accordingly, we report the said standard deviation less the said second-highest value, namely -2.61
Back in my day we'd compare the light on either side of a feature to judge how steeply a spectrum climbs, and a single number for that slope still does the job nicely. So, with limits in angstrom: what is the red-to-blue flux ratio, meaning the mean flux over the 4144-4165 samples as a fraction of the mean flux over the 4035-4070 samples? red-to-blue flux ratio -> 1.007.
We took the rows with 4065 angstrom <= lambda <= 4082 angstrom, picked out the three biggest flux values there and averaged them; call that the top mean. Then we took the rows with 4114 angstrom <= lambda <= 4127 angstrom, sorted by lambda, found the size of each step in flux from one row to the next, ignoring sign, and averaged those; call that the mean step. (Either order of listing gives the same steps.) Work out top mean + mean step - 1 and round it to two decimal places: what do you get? 1.61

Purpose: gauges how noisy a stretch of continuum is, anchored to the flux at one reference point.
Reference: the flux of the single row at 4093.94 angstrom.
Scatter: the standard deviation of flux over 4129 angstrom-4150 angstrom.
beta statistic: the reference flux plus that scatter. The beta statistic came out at 2.65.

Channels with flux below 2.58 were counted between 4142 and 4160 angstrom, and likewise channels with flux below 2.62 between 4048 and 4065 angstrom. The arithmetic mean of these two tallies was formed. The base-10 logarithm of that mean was 0.18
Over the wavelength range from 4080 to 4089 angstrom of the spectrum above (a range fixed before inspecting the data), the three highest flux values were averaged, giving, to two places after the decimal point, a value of 2.65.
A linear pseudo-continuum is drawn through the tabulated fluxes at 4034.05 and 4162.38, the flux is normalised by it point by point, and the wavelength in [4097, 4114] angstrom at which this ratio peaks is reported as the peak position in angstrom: 4112.84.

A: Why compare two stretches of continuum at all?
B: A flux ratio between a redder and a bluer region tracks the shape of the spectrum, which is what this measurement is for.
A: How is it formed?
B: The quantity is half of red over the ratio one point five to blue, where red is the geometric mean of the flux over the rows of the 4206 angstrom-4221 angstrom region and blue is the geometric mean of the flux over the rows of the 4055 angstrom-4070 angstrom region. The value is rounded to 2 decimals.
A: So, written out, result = 2.23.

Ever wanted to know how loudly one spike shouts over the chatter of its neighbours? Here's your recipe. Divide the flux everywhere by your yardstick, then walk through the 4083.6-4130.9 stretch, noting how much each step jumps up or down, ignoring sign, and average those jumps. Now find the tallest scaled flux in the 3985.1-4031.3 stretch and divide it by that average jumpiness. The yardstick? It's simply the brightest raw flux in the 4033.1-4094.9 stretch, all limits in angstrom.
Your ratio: 35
